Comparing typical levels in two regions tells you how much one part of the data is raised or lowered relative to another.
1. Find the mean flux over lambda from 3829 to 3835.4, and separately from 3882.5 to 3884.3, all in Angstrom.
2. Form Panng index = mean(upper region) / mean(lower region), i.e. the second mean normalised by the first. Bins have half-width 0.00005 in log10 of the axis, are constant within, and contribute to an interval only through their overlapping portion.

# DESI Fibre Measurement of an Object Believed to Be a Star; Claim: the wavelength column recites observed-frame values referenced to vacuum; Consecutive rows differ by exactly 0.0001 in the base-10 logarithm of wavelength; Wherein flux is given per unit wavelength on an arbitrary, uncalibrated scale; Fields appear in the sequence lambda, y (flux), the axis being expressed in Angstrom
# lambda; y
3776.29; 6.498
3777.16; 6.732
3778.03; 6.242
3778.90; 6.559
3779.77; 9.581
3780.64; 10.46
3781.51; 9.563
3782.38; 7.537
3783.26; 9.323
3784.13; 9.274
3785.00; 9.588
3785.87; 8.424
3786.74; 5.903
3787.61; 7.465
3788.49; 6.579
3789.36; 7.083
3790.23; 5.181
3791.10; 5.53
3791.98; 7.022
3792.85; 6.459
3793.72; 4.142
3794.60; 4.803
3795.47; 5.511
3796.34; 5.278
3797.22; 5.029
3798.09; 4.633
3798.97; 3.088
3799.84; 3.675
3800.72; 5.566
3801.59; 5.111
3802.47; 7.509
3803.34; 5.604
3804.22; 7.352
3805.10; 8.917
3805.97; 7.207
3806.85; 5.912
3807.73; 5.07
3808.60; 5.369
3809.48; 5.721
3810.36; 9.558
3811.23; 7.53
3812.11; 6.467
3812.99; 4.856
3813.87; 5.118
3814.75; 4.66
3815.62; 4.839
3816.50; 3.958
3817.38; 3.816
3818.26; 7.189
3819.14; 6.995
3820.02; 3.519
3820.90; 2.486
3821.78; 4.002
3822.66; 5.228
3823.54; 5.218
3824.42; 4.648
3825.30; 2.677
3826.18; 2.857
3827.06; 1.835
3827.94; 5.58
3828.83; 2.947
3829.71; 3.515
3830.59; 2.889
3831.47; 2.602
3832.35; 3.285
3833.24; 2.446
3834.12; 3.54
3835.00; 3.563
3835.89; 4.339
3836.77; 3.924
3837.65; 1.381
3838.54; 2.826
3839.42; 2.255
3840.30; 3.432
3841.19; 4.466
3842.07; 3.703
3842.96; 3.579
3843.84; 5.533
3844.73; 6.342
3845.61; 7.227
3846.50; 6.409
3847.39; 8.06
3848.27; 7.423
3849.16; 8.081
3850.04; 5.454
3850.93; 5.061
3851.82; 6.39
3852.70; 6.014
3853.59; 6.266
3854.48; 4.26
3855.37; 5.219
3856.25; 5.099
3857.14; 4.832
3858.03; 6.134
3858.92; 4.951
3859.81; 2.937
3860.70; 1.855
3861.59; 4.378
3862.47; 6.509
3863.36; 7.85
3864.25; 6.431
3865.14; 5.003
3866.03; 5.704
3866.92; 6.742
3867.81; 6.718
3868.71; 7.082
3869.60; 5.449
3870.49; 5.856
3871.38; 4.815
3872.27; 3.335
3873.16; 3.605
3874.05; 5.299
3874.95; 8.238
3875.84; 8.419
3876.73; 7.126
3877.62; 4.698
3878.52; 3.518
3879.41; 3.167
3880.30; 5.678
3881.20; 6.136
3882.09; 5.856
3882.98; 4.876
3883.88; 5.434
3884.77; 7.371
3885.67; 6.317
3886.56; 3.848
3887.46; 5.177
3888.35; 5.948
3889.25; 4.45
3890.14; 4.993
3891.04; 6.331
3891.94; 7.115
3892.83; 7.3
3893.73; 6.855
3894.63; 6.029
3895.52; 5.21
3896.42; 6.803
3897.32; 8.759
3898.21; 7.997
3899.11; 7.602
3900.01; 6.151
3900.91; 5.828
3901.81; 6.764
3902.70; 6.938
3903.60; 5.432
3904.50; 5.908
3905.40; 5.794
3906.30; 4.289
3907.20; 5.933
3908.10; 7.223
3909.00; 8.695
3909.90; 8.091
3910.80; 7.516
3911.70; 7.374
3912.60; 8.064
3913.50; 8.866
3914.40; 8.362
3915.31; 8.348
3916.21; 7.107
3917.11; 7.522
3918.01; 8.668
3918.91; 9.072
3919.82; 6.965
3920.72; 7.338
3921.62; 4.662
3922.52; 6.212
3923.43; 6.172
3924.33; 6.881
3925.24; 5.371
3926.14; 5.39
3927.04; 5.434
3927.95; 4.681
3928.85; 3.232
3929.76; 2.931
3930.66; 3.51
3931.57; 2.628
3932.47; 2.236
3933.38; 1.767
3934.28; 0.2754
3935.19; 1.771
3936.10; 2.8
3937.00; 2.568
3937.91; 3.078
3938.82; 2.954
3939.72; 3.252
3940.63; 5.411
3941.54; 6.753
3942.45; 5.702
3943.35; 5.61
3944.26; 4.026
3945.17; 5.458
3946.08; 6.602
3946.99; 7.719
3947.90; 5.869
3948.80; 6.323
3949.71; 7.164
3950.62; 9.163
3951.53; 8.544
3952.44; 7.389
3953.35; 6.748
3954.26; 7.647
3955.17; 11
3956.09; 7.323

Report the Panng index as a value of 1.7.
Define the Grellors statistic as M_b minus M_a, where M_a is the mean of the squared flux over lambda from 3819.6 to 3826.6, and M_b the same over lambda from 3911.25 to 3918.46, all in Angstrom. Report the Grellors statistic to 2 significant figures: 49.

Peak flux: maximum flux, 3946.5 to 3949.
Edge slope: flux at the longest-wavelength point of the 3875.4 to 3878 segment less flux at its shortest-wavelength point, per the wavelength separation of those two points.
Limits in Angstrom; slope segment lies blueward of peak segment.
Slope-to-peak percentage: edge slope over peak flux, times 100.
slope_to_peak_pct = -27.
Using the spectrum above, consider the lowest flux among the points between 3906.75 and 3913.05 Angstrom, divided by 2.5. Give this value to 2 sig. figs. 2.4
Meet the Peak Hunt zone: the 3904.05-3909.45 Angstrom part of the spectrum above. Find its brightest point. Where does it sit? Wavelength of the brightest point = 3909.00 Angstrom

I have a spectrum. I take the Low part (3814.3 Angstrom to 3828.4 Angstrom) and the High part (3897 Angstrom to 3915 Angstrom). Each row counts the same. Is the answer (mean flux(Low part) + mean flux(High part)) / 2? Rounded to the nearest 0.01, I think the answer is 5.71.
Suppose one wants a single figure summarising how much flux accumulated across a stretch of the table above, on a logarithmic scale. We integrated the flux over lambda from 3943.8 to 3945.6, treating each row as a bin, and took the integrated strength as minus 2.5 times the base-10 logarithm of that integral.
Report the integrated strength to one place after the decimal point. -2.3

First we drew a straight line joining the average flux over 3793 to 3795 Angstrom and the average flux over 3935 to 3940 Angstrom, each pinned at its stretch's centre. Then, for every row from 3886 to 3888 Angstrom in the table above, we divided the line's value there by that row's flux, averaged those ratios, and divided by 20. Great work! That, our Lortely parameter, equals 0.038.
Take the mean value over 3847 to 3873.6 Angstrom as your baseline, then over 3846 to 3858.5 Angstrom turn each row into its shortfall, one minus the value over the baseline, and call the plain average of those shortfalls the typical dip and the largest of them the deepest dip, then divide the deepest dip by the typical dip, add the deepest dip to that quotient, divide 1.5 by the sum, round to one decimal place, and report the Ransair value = -0.6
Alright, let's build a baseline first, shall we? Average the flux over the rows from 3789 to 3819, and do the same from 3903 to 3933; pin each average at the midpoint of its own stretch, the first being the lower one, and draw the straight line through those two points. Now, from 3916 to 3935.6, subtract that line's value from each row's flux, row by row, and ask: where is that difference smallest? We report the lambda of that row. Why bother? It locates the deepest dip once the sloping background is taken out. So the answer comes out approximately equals 3934.28 Angstrom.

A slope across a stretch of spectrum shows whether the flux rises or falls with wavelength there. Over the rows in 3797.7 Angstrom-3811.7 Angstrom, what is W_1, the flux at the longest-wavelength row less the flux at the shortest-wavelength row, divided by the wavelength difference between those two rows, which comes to 0.22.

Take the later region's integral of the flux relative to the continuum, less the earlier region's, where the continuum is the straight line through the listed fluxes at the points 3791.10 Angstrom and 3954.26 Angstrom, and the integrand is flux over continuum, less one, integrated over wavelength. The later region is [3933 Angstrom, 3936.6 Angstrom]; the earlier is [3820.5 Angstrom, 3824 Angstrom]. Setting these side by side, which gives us -1.8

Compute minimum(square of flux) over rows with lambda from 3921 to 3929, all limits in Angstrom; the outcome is 10.4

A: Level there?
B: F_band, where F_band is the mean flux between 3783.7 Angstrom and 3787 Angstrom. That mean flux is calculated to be 8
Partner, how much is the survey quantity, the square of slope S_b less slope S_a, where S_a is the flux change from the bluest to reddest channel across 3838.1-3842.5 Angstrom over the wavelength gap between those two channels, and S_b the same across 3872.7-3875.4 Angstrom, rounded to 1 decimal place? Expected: 5.5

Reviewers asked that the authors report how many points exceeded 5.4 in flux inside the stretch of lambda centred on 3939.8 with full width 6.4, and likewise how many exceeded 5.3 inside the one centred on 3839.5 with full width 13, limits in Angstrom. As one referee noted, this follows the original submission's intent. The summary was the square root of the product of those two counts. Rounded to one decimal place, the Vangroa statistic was 3.0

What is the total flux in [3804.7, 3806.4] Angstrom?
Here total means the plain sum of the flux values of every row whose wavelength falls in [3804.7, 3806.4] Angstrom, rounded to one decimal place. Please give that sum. 16.1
